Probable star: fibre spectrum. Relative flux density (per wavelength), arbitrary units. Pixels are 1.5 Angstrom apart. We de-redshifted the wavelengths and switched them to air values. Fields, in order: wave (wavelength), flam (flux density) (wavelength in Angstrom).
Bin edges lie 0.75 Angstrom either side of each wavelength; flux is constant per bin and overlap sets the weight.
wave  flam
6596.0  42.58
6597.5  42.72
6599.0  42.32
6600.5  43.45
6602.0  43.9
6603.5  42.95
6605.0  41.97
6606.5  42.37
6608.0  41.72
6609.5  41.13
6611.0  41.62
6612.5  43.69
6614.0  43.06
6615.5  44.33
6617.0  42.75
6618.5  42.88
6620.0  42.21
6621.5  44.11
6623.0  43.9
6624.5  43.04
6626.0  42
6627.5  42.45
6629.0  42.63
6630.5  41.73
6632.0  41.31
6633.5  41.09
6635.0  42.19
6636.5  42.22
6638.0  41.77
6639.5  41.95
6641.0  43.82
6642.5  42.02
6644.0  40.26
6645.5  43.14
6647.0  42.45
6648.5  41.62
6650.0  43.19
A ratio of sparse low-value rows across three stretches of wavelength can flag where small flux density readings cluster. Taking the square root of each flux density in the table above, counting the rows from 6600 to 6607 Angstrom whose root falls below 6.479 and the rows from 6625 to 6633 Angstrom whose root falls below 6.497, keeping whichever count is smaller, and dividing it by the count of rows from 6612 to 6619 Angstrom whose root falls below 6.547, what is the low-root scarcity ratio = 1.00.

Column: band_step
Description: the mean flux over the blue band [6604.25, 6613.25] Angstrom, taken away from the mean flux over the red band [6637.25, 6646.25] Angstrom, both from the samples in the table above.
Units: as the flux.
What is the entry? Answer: 0.1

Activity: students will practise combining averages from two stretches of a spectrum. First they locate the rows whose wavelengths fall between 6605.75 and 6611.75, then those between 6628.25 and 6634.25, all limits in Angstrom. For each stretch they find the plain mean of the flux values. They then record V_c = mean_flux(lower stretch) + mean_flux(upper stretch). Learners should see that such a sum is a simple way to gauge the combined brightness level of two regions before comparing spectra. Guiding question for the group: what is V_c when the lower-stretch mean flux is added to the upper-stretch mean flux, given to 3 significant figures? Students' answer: 83.4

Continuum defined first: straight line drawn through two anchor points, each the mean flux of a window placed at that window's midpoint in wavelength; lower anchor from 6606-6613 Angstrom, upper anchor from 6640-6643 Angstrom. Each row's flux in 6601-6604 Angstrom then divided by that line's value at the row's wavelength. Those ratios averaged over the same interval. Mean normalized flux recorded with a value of 1.04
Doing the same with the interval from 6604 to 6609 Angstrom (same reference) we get 1.00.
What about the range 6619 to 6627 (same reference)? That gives 1.01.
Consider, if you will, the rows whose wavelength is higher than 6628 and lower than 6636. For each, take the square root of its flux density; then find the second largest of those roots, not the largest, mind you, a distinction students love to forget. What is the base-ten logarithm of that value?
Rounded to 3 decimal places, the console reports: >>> 0.813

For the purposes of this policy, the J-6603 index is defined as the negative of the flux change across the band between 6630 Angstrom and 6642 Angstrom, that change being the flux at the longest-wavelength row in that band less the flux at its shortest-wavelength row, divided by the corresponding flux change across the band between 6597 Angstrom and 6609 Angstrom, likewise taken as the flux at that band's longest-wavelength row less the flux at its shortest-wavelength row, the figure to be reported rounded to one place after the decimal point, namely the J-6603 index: 2.1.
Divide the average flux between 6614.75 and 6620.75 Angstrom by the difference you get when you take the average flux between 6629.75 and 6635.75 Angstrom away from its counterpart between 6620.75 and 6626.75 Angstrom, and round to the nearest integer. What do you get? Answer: 26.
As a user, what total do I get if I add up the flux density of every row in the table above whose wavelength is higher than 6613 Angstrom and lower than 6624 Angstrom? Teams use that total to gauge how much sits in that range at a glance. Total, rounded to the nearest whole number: 303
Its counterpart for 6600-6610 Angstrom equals 297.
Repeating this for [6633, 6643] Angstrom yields 295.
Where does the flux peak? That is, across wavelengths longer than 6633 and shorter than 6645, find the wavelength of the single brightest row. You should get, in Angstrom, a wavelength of 6641.0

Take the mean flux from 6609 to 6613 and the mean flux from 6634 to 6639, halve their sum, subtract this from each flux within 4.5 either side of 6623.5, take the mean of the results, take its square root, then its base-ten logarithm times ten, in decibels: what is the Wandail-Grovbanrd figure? 0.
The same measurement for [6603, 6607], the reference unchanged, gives -2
